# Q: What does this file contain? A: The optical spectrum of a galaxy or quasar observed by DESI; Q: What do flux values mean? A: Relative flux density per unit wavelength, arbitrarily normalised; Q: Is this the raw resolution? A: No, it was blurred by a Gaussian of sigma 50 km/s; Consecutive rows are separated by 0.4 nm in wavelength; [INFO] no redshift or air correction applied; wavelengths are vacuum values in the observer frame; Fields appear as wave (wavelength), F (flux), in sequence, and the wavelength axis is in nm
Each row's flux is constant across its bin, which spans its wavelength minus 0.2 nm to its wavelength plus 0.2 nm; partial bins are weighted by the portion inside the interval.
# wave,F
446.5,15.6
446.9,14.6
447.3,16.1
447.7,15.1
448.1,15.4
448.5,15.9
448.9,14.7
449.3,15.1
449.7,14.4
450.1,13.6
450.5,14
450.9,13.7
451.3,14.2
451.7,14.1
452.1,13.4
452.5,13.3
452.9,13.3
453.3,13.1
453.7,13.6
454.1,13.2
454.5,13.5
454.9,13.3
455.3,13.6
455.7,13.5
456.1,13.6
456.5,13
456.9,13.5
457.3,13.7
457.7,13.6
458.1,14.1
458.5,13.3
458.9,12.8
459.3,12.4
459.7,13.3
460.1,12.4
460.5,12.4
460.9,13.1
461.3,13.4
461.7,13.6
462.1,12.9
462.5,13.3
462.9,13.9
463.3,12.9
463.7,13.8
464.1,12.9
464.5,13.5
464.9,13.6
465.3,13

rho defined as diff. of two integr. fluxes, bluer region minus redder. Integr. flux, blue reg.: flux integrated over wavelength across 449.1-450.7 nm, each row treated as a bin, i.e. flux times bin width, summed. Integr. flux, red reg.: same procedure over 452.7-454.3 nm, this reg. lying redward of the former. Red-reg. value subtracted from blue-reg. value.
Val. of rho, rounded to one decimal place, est 1.6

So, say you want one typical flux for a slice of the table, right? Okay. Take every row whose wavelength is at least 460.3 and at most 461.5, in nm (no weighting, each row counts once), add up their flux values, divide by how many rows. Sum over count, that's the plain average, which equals 13.0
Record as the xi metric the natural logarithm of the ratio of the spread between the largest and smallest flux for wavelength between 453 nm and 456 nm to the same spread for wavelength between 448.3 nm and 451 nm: -1.5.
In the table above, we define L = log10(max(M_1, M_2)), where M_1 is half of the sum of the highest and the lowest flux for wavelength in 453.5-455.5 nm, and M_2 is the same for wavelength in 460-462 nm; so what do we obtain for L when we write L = 1.13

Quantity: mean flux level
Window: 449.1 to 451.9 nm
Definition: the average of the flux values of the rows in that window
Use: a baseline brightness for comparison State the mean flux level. 14.16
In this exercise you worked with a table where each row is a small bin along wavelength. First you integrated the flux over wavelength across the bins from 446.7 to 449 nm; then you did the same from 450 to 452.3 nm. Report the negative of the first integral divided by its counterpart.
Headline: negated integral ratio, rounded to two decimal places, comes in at -1.11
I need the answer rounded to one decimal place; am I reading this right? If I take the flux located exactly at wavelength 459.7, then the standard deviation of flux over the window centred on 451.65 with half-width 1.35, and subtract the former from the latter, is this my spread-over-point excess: -12.9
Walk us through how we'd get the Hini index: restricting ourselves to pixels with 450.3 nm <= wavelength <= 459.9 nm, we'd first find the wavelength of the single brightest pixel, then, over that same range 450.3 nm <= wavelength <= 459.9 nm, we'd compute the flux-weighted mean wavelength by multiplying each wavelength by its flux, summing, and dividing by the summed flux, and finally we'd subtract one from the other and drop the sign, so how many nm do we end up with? 3.76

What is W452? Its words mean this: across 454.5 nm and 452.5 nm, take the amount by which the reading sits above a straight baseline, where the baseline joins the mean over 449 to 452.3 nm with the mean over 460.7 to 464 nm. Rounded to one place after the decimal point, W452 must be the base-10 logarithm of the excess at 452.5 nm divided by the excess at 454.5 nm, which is 0.3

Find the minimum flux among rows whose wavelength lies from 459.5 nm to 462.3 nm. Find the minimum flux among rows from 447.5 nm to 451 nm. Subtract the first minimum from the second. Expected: 1.2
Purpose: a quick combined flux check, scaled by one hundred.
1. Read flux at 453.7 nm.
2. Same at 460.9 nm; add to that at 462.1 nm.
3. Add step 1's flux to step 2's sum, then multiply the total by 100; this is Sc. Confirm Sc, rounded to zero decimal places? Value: 3960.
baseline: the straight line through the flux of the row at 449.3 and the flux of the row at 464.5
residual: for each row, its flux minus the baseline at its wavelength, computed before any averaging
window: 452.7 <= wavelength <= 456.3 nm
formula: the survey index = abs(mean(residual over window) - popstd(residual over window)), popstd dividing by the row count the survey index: 1.40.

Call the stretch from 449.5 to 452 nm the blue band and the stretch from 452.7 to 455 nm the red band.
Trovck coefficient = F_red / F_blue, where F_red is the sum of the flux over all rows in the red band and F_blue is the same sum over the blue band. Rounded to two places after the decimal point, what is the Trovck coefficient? 0.95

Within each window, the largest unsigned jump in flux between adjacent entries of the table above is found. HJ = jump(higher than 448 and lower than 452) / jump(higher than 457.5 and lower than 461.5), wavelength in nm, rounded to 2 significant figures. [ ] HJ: 1.3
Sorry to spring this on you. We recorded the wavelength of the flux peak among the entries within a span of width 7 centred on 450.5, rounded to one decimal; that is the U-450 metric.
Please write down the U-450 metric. 447.3 nm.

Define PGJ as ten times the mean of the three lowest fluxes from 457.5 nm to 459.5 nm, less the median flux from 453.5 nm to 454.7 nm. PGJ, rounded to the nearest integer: 115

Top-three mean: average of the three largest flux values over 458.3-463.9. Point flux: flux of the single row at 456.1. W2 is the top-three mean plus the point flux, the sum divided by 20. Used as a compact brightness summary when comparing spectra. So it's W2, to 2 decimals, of 1.37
